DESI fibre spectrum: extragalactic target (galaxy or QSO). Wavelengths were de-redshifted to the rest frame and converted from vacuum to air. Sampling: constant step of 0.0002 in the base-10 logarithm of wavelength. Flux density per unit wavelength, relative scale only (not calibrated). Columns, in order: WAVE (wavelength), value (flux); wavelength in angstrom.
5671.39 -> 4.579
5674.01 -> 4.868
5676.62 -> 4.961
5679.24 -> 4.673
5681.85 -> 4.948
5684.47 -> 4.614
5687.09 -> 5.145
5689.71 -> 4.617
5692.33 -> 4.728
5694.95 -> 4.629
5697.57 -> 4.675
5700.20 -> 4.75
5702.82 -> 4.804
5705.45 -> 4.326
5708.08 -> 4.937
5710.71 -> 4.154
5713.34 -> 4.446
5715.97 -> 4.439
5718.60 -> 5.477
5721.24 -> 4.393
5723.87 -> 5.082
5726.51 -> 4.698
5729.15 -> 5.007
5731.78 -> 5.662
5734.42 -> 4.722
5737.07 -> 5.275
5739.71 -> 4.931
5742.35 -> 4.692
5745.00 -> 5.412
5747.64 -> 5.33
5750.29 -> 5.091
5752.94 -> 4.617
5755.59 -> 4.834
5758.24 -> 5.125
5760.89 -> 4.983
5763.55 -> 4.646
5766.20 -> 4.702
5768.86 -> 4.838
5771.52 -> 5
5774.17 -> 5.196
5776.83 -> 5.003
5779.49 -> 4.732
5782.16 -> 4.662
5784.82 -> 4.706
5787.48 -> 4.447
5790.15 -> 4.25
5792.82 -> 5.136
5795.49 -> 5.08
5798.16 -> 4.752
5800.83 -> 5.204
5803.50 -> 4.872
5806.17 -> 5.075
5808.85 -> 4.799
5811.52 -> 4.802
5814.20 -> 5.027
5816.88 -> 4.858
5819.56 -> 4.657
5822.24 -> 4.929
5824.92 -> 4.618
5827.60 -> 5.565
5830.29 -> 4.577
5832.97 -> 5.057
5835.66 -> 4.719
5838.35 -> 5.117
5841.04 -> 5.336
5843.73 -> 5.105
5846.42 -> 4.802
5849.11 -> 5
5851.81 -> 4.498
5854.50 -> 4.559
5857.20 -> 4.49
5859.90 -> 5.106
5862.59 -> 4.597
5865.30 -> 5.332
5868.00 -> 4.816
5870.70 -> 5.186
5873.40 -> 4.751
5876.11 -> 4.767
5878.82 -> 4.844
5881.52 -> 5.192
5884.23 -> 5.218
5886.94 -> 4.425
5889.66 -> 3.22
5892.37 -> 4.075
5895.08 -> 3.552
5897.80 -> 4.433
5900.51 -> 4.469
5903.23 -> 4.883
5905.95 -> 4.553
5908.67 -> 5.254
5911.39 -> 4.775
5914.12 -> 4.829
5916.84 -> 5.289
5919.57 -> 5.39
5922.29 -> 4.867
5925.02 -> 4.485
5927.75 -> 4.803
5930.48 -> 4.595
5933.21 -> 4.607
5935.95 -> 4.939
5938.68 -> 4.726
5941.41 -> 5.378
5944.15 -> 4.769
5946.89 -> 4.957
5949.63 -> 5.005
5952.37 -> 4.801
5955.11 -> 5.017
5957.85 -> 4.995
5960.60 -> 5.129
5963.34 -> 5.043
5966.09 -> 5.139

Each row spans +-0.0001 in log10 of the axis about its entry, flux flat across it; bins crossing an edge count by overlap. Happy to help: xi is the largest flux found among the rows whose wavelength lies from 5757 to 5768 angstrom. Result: 5.125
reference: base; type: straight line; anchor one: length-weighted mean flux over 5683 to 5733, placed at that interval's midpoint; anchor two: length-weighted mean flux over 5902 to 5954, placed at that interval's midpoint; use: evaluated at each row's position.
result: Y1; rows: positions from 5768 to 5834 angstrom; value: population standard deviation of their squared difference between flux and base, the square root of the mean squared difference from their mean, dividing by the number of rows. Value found 0.12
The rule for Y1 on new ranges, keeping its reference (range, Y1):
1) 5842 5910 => 0.60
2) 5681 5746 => 0.19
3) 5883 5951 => 0.61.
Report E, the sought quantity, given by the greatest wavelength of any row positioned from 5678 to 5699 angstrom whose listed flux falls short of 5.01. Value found 5697.57 angstrom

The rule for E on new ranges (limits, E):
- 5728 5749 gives 5742.35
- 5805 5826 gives 5824.92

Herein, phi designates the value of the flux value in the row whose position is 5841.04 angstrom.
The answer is 5.336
